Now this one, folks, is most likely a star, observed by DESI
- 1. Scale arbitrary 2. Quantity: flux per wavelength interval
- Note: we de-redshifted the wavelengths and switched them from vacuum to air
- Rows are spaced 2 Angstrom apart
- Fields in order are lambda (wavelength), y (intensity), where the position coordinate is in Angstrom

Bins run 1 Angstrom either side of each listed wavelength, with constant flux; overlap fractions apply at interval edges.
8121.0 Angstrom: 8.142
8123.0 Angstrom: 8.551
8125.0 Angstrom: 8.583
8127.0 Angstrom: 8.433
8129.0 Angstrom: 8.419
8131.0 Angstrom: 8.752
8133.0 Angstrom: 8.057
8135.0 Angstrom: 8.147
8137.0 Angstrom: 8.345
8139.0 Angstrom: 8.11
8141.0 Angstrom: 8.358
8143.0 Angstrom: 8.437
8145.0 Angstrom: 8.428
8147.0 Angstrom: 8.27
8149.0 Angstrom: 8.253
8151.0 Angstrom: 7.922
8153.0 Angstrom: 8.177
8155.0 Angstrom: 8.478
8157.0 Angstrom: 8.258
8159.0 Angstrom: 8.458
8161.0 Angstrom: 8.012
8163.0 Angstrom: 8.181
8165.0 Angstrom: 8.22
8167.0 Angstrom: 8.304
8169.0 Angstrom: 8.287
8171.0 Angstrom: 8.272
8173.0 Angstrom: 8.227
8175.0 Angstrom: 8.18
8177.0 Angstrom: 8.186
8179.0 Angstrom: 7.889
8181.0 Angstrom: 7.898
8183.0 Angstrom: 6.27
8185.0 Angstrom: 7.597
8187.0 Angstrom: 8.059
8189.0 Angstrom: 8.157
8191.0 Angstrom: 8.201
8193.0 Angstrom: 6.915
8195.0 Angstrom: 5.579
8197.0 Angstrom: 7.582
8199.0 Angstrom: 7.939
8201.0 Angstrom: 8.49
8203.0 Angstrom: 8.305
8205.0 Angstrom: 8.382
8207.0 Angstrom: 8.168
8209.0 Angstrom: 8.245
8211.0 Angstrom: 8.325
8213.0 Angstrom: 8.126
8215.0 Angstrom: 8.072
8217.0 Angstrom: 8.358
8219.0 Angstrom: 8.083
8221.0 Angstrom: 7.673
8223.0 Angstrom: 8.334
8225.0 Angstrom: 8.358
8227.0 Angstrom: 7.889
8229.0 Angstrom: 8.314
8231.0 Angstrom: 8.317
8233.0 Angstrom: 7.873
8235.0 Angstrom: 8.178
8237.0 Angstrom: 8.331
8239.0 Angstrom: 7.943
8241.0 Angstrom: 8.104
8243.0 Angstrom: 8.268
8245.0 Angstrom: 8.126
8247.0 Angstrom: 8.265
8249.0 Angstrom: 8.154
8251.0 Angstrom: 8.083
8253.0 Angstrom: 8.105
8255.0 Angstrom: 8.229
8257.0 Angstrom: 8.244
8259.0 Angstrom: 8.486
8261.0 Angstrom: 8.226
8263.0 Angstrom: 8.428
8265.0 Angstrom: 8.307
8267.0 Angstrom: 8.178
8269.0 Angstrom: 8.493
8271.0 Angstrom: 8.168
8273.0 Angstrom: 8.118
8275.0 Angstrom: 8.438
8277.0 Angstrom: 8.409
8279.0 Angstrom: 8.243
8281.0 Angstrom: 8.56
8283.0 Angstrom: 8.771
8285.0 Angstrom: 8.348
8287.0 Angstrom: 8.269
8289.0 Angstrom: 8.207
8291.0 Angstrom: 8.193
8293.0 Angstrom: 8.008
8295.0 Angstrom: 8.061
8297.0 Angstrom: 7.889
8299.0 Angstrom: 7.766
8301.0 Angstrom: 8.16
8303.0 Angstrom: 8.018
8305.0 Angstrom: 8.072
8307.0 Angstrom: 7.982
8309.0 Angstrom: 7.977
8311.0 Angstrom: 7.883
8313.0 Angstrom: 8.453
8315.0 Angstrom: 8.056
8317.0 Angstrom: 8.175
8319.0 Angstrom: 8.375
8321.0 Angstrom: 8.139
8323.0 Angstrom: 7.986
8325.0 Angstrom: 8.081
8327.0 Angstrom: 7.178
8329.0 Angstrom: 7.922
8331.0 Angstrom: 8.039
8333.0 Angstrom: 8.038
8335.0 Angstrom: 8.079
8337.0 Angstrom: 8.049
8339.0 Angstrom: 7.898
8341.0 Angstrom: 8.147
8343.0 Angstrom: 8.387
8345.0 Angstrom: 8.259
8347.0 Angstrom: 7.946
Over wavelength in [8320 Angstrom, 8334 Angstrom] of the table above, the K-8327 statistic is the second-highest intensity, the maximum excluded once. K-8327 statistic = 8.081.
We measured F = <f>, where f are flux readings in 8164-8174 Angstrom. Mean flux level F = 8.26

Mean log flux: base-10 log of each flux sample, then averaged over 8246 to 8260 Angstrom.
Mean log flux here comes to 0.915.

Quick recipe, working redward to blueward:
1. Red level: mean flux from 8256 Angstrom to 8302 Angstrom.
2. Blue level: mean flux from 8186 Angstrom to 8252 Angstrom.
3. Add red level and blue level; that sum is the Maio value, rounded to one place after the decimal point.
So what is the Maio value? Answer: 16.3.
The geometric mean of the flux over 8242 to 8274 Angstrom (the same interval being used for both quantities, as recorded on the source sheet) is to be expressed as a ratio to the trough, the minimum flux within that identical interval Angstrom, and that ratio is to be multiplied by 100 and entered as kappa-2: 102.0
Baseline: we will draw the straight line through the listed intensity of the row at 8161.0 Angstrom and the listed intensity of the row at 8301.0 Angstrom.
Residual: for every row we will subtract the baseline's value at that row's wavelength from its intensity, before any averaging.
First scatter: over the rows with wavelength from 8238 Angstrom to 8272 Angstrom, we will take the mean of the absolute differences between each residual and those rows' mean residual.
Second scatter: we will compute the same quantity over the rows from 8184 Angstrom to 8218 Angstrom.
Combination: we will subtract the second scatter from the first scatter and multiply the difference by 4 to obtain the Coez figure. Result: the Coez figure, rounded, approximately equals -1.43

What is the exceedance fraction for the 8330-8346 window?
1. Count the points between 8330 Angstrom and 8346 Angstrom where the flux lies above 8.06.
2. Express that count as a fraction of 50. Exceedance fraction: 0.080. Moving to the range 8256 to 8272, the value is 0.160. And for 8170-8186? 0.080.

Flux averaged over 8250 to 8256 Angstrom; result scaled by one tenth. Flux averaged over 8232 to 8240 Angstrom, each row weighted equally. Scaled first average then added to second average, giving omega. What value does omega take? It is 8.90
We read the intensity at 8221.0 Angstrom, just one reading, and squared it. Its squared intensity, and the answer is 58.9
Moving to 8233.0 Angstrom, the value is 62.0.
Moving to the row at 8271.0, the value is 66.7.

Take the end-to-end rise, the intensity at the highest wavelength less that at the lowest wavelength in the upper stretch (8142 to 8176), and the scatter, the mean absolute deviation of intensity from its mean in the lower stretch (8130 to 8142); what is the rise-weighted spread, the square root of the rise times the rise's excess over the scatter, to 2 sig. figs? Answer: 0.34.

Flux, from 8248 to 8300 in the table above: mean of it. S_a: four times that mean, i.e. 33.0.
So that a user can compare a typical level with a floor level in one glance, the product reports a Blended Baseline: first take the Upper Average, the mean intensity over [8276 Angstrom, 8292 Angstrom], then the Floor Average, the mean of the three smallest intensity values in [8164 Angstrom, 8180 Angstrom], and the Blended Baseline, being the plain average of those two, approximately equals 8.23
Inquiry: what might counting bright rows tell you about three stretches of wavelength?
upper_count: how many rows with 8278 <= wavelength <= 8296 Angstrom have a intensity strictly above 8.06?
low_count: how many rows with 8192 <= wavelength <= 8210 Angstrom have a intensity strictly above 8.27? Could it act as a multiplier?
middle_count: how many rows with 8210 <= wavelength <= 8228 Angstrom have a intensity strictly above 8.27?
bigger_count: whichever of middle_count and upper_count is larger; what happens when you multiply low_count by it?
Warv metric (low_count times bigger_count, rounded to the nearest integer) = 24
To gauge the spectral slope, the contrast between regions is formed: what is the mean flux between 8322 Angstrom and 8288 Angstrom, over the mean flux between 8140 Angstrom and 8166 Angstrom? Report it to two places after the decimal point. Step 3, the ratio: 0.98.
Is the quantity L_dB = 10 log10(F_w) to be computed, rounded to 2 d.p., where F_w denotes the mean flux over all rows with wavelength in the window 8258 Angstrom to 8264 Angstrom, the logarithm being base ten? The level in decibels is 9.23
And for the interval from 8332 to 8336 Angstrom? 9.06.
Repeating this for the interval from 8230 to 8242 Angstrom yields 9.10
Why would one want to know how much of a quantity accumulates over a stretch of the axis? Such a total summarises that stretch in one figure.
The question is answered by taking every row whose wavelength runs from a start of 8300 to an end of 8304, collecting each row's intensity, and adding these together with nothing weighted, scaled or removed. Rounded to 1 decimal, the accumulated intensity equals 16.2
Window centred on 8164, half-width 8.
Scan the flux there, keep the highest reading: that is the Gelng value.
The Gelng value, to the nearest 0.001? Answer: 8.458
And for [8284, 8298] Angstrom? 8.348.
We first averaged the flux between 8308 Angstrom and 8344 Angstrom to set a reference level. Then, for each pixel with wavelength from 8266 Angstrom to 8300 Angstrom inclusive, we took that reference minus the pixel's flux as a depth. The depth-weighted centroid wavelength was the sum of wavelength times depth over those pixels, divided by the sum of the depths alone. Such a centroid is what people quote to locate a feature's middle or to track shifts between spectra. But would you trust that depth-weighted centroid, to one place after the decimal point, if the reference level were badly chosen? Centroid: 8276.7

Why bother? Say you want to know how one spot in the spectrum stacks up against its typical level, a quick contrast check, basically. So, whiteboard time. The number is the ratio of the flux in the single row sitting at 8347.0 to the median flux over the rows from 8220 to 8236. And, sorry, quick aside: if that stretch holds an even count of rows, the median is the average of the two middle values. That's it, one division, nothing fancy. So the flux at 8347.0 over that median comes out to 0.96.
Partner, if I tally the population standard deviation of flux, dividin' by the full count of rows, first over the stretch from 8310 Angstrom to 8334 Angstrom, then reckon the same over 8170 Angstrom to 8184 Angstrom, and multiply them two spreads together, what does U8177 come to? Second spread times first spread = 0.20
